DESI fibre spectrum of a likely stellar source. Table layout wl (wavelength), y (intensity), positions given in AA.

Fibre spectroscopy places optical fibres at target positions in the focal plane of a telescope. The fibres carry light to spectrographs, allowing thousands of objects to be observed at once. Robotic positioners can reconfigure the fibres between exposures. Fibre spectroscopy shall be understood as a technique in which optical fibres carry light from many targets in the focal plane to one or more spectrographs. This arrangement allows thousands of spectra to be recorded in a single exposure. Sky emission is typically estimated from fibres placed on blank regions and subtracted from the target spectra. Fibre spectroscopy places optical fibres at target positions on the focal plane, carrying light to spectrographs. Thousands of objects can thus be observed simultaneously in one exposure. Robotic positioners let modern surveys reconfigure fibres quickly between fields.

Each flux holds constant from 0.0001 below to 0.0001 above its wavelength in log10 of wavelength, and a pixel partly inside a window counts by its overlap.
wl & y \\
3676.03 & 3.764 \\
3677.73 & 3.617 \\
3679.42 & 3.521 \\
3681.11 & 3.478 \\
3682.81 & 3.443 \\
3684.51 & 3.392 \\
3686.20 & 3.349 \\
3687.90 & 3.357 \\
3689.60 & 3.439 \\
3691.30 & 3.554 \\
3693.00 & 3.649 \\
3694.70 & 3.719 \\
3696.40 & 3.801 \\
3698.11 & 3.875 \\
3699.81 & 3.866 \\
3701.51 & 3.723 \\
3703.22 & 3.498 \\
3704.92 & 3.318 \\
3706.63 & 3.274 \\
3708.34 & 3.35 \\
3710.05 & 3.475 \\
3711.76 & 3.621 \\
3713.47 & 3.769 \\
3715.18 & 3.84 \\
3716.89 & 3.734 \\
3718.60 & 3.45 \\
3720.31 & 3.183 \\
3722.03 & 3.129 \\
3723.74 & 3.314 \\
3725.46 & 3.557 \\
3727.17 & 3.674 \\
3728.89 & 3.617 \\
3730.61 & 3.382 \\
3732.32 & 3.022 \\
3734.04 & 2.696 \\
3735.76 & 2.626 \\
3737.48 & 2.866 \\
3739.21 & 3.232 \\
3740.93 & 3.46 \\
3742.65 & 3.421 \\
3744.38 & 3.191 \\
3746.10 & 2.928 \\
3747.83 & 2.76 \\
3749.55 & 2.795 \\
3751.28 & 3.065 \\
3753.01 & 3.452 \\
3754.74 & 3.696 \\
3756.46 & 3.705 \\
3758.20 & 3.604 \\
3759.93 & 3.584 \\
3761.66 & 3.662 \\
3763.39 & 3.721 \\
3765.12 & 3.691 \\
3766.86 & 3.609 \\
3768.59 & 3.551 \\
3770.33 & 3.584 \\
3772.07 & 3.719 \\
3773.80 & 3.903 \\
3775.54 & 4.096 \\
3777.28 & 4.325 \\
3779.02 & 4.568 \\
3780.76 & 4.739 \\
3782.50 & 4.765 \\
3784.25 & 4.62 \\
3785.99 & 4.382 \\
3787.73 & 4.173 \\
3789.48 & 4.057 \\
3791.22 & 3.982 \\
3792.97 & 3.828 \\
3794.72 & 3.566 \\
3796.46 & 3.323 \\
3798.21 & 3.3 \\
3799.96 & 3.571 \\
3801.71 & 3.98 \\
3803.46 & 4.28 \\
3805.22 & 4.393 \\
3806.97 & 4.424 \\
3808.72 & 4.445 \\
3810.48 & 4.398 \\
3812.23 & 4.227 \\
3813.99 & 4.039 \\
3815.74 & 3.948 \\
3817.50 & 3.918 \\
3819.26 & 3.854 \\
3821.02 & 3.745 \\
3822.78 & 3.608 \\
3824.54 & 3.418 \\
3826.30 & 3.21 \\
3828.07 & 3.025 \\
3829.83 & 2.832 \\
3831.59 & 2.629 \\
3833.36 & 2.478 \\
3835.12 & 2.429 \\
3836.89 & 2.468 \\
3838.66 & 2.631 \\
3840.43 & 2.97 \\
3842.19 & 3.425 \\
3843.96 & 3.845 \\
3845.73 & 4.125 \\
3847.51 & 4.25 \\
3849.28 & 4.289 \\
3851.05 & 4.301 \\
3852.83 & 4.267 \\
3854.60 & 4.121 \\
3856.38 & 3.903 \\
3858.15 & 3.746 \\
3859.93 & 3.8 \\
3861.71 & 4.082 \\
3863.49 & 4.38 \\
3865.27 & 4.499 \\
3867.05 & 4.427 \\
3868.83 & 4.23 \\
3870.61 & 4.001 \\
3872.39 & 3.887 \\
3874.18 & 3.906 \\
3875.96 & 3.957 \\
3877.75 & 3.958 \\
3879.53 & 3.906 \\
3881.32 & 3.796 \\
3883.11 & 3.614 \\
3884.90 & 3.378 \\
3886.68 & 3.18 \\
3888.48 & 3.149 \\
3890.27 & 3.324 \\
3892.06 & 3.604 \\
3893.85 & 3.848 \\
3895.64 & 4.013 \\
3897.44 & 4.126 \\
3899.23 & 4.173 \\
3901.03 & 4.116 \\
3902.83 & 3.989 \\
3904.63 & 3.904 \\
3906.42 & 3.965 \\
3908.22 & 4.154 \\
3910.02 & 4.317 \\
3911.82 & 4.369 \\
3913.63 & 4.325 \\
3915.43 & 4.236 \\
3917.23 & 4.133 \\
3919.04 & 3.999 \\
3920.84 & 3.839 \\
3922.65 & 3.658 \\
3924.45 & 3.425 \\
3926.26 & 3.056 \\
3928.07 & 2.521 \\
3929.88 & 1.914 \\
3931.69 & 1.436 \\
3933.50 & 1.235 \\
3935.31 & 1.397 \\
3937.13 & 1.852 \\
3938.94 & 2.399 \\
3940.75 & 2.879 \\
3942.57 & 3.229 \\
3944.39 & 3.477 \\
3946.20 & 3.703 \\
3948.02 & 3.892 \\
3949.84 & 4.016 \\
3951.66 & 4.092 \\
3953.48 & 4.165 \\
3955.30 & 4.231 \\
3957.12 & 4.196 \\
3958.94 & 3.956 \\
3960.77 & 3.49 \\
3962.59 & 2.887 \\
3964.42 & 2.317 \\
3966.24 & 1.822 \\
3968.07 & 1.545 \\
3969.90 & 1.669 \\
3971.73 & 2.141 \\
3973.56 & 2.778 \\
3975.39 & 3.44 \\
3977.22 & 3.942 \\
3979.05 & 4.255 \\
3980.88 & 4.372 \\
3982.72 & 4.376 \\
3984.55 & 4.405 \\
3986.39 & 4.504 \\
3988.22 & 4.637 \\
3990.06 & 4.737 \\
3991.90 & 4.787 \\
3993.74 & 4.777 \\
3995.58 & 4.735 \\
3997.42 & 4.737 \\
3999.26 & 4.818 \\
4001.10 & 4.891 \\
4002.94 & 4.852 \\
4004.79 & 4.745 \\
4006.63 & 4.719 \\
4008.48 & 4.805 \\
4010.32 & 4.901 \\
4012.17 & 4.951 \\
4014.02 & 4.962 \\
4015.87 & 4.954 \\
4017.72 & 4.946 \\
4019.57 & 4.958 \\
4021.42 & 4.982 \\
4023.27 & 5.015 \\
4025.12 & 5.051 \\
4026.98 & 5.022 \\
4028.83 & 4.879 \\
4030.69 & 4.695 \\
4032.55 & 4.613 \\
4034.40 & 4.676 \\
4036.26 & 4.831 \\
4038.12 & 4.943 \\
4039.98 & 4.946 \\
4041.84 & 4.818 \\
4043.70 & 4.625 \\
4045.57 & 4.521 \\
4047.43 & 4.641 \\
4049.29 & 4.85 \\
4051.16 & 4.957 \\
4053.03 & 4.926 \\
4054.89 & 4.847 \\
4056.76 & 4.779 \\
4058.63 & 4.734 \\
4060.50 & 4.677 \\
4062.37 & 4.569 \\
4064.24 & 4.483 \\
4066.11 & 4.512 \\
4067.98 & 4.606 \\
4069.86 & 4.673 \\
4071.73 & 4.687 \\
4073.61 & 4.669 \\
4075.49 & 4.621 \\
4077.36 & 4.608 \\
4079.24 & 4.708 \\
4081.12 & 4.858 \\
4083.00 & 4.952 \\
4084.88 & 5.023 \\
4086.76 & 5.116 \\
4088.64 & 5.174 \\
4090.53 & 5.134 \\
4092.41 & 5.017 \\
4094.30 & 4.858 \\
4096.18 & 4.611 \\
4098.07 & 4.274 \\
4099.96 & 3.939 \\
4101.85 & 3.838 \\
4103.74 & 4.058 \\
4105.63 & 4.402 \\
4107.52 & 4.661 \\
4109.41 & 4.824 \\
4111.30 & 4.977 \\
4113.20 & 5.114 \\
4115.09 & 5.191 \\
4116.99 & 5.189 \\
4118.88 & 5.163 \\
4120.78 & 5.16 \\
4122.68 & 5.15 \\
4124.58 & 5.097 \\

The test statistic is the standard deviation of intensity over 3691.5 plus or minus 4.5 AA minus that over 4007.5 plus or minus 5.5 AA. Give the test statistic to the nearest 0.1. 0.1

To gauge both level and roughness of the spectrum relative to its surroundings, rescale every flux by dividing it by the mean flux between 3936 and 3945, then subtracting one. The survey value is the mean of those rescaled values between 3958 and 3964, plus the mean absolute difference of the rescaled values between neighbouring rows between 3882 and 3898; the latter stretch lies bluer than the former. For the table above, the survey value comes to 0.3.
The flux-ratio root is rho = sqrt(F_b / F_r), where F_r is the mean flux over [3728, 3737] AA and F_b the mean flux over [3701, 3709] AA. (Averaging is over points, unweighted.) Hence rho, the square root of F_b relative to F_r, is 1.06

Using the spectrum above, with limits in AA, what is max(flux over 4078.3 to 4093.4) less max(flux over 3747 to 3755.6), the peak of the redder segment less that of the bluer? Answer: 1.5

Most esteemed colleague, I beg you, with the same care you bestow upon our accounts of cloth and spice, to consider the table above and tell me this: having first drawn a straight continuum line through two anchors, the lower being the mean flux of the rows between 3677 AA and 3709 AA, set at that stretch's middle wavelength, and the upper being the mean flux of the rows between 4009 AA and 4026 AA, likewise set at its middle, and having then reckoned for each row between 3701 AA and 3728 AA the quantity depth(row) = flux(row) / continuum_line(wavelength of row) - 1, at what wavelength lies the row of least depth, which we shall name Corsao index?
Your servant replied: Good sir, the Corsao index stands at 3722.03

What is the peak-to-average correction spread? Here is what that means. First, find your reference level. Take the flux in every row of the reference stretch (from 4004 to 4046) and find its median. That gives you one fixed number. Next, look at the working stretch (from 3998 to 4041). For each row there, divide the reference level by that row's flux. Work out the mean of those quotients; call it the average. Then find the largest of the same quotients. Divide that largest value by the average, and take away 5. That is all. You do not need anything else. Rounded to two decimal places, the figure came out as -3.94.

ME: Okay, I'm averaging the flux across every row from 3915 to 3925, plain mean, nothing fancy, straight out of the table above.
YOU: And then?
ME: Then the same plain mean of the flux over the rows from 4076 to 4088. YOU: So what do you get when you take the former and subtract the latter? -1.0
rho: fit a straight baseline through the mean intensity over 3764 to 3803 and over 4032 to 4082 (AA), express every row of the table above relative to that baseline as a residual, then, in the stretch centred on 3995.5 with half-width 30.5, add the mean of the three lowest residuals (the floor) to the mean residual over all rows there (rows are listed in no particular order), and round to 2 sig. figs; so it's -3.1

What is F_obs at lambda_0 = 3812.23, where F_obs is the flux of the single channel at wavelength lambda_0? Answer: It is 4.227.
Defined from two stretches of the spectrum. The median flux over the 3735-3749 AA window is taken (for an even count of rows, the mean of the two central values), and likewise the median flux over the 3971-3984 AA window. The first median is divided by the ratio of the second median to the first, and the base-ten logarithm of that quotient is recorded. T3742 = 0.38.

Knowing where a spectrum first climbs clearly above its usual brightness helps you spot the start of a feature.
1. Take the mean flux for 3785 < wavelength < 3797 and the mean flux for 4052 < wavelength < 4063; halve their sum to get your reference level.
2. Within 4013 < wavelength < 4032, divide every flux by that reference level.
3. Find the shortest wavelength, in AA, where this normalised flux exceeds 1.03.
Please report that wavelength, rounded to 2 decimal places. 4014.02 AA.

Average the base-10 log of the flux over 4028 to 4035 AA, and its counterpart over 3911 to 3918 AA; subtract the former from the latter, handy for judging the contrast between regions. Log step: -0.044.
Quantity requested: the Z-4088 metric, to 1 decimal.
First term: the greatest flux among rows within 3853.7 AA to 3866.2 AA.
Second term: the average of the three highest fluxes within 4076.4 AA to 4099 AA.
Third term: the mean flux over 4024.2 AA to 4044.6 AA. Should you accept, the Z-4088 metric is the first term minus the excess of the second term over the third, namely 4.2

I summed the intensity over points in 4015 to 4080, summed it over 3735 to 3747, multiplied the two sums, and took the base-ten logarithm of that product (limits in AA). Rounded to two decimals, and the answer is 3.56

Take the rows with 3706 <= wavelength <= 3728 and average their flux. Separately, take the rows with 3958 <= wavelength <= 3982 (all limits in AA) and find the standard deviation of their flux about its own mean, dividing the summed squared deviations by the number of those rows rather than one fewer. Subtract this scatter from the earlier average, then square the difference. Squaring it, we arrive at 6.4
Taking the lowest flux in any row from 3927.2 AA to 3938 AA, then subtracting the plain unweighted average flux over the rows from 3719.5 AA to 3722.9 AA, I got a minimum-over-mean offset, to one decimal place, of -1.9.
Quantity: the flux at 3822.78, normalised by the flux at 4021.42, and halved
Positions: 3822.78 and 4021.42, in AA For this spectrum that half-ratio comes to 0.36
